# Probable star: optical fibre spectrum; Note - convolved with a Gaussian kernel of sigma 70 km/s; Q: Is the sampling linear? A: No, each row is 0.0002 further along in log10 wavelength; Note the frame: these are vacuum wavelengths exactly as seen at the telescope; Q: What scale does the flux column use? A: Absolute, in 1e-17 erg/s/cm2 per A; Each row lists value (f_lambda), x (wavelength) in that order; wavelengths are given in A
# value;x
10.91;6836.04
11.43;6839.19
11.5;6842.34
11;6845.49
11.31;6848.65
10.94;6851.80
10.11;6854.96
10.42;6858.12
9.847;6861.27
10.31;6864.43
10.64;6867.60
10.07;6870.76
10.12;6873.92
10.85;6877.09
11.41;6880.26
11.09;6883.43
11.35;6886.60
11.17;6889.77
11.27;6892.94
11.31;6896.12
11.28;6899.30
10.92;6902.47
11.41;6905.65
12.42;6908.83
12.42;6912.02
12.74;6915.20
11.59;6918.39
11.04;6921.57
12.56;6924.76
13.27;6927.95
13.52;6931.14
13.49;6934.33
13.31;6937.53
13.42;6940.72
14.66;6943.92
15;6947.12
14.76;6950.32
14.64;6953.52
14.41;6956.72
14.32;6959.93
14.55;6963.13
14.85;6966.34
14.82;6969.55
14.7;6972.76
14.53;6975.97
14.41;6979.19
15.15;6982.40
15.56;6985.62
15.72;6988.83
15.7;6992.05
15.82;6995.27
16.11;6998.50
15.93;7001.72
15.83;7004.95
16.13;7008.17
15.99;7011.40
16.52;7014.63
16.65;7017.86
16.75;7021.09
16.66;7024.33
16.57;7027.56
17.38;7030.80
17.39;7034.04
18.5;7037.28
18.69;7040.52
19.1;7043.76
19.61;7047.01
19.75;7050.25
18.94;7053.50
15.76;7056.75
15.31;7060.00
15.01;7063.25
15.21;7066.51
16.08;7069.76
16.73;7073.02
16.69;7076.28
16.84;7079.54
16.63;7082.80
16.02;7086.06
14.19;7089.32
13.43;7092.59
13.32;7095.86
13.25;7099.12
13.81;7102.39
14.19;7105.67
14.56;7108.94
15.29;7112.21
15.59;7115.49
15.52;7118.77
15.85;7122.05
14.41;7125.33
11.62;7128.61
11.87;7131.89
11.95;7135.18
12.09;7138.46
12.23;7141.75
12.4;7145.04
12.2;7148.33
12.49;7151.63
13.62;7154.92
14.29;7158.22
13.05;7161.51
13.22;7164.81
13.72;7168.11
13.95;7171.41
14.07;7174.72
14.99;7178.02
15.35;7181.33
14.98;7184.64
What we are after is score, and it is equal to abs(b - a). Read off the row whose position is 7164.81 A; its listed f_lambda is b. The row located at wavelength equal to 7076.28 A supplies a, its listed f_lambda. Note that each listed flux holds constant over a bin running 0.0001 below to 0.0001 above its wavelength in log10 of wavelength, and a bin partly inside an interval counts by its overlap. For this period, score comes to 3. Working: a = 16.69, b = 13.22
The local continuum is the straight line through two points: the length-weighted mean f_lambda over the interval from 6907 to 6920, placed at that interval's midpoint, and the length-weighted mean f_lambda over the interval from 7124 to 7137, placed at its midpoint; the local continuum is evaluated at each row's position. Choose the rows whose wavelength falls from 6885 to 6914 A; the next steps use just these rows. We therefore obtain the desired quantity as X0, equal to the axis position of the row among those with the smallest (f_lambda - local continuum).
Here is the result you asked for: 6902.47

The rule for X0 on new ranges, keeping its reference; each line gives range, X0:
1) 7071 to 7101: 7099.12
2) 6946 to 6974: 6959.93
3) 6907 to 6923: 6921.57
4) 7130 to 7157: 7131.89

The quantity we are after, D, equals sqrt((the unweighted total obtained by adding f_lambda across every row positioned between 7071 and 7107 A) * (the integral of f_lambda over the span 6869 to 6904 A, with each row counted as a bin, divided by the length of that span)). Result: 42.6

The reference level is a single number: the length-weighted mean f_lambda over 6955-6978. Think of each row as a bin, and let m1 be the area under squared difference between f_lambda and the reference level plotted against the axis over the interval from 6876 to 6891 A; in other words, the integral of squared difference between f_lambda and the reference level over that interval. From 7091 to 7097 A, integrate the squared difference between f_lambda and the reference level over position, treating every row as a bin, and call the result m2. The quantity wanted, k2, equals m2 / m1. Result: 0.1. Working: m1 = 175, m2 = 9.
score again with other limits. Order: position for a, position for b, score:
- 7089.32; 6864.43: 4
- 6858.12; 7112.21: 5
